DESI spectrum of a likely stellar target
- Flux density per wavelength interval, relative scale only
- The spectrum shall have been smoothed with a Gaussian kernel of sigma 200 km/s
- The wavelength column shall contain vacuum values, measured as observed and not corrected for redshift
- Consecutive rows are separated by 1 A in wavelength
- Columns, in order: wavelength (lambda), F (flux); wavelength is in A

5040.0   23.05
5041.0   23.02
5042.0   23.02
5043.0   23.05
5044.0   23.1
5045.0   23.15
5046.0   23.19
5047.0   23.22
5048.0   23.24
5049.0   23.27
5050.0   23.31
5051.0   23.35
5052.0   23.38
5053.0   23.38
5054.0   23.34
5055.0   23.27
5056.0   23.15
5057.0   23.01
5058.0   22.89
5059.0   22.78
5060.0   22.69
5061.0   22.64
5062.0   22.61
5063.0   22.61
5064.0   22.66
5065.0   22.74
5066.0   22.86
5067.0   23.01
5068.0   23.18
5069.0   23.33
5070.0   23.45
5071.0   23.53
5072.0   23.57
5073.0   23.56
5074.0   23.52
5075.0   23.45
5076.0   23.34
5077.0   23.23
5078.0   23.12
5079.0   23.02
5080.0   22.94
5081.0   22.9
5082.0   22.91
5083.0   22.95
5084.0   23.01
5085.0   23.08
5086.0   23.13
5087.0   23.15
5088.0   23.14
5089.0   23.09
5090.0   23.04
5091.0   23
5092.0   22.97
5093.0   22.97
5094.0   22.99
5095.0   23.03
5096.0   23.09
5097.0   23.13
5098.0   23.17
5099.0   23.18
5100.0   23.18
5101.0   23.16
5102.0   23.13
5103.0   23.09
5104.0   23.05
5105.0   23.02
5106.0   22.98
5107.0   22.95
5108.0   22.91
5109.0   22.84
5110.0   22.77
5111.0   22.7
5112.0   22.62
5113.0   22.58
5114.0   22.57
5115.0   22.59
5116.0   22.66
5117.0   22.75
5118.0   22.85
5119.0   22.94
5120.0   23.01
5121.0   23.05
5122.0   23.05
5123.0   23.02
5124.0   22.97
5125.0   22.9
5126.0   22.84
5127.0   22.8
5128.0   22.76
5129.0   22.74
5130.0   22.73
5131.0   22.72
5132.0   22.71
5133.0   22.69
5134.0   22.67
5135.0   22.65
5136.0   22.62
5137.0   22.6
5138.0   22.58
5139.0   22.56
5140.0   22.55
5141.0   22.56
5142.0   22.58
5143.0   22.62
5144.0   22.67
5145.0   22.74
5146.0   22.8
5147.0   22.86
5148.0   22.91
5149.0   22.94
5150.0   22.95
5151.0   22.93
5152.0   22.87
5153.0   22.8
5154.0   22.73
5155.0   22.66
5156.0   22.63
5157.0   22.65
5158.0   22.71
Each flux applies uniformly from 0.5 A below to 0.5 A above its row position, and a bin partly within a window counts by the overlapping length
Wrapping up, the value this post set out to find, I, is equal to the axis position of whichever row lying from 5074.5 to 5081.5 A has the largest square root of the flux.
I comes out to 5075.0 A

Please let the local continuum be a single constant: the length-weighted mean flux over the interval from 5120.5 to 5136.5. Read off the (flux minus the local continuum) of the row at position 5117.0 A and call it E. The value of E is -0.1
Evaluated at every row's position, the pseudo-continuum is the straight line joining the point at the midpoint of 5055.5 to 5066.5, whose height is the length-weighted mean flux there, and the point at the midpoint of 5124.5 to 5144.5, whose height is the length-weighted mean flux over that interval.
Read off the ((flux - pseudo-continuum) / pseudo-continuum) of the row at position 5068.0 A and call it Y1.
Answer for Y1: 0.018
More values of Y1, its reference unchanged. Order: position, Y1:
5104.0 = 0.014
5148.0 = 0.011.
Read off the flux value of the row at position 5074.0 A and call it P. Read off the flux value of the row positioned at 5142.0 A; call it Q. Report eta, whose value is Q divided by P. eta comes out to 0.96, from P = 23.52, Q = 22.58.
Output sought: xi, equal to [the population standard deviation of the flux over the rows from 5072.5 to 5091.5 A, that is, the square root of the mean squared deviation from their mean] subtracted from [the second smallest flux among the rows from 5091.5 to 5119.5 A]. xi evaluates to 22.4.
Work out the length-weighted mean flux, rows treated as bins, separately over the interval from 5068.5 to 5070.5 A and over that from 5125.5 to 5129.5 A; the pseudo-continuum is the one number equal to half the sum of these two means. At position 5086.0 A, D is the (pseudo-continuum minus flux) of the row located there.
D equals -0.04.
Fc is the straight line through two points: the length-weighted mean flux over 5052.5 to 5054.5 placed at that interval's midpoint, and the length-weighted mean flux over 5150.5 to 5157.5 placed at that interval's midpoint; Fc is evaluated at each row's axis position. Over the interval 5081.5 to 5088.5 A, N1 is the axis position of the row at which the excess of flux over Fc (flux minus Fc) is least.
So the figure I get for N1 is 5082.0 A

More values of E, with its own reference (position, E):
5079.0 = 0.2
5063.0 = -0.2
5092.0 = 0.2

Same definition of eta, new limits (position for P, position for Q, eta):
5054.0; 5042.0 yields 0.99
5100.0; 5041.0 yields 0.99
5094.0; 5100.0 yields 1.01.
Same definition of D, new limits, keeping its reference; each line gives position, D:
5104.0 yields 0.04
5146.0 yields 0.29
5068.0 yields -0.09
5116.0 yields 0.43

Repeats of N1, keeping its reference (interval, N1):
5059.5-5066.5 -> 5062.0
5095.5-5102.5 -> 5096.0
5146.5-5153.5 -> 5153.0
